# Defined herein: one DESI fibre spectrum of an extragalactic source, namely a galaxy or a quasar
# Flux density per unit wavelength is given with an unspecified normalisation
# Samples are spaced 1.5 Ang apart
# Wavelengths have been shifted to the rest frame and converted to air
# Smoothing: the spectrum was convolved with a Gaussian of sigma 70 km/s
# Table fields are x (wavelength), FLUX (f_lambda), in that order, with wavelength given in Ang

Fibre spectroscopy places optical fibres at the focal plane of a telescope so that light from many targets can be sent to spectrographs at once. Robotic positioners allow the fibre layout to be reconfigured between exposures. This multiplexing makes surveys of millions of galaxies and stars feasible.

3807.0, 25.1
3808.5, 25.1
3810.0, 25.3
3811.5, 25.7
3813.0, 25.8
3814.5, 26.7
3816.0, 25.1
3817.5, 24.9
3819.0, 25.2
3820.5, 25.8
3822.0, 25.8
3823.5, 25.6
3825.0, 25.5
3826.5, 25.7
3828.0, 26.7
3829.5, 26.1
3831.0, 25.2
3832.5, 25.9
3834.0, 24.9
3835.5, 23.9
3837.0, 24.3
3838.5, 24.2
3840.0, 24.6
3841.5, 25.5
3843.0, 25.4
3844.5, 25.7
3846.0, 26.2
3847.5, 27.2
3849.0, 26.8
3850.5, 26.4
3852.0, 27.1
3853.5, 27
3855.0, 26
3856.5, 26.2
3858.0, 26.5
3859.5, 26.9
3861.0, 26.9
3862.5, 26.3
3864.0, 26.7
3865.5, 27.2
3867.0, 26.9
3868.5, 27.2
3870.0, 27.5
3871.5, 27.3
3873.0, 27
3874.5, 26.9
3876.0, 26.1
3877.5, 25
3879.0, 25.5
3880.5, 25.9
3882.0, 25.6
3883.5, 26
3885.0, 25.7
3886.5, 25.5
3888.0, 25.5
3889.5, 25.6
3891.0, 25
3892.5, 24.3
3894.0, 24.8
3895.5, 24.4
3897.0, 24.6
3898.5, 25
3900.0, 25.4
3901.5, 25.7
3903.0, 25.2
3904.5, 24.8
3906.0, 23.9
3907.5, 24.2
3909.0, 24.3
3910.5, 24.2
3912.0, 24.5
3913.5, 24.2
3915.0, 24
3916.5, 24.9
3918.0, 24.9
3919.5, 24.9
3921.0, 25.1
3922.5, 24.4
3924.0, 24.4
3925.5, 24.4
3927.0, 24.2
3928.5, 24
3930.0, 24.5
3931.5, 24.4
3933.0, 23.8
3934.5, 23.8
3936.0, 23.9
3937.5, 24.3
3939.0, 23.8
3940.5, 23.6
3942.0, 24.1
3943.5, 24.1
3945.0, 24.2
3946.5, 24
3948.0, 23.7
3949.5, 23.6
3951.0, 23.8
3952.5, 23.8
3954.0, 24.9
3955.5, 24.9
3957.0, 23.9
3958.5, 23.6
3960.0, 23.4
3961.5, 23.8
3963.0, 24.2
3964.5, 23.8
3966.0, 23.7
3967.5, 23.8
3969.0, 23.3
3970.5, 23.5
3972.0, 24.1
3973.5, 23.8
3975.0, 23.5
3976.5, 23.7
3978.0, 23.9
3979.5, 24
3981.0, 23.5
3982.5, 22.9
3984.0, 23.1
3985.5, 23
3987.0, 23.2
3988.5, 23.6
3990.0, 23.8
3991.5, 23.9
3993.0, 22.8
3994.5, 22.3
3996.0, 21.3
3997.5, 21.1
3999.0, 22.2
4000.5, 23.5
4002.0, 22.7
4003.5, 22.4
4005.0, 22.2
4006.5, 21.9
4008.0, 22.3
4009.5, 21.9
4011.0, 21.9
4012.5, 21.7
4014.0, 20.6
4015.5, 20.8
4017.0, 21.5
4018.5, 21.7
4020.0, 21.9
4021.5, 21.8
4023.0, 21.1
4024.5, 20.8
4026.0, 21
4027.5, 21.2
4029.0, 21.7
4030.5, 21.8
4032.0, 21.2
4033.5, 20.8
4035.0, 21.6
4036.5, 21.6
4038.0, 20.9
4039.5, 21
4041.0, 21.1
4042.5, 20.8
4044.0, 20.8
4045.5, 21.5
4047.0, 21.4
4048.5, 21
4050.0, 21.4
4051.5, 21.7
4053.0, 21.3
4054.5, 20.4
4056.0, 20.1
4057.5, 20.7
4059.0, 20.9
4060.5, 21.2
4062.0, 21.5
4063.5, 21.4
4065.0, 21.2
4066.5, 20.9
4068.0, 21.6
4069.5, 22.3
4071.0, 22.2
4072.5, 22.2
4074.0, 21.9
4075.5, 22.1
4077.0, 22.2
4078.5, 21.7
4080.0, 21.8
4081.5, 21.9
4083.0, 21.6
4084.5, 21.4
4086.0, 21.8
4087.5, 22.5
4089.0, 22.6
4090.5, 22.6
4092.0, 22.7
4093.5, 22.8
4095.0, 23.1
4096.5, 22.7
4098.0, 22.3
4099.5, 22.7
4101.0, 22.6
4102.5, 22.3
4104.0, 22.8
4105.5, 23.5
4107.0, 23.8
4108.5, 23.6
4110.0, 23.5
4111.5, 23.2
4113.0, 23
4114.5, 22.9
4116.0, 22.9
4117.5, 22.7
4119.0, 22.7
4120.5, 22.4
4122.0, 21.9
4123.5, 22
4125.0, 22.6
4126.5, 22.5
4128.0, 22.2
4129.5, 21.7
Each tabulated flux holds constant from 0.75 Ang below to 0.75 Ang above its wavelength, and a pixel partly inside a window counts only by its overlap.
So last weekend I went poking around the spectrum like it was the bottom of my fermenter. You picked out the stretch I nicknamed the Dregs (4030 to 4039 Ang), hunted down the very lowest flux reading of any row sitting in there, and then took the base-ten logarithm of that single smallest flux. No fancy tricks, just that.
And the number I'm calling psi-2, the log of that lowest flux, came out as 1.32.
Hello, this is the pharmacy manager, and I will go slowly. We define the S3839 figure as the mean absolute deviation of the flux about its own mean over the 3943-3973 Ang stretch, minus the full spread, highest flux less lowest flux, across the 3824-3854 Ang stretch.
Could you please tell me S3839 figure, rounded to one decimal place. -3.0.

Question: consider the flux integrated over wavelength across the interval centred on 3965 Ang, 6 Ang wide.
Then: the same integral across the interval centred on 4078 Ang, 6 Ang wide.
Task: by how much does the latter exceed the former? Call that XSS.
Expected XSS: -11.6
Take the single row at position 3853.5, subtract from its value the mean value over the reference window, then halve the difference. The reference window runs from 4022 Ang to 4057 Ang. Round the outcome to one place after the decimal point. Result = 2.9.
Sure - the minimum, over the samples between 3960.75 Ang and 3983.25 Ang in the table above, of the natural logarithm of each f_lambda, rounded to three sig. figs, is 3.13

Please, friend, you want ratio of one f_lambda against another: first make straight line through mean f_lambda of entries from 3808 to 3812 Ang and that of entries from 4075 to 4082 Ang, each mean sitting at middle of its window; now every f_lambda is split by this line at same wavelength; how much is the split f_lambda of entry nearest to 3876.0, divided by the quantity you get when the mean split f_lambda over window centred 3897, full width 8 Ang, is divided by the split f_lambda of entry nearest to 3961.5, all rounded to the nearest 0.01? 1.06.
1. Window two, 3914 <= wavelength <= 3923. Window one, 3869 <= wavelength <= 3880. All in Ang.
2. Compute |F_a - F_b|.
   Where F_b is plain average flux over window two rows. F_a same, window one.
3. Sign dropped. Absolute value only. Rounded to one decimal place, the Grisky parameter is 1.8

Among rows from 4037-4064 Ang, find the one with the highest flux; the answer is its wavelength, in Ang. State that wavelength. 4051.5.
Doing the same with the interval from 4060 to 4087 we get 4069.5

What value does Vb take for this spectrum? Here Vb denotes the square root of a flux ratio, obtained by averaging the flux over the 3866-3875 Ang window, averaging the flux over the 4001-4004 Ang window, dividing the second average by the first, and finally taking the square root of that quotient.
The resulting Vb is 0.91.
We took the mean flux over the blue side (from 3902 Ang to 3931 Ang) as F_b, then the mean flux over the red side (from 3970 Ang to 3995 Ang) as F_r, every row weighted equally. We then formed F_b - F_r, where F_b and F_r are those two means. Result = 1.0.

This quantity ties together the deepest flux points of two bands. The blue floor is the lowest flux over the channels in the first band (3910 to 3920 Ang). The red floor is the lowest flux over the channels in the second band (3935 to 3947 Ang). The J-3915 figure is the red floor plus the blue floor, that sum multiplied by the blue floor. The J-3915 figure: 1142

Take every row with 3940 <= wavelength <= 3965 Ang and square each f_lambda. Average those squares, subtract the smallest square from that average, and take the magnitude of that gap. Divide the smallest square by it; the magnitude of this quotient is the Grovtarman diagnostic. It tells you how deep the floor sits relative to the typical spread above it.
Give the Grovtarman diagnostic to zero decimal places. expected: 20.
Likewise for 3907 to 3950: 19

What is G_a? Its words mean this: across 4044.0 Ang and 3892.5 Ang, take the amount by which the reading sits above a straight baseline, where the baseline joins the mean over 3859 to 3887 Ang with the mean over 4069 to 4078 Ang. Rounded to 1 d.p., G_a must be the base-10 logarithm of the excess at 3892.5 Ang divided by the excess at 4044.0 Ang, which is -0.1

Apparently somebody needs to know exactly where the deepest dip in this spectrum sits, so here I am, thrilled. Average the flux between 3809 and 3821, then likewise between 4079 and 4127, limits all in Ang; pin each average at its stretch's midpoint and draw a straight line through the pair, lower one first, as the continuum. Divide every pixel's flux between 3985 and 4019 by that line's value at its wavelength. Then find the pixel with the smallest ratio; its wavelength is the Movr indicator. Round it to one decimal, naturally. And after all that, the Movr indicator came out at 4014.0 Ang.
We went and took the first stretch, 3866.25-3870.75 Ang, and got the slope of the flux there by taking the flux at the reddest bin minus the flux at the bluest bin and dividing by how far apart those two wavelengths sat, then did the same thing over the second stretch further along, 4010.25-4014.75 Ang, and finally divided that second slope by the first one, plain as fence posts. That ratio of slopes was -2.2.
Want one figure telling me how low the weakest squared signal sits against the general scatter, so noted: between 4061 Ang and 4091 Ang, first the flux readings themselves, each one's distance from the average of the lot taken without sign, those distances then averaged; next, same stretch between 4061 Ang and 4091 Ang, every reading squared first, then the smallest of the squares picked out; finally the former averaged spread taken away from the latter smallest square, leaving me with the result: 436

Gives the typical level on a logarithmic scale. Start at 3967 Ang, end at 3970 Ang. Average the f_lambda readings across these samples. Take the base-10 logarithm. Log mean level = 1.37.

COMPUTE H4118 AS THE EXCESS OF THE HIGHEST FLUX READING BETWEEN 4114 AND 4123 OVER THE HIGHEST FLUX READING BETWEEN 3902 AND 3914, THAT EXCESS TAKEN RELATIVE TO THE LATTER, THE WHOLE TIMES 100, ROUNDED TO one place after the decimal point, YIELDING -9.1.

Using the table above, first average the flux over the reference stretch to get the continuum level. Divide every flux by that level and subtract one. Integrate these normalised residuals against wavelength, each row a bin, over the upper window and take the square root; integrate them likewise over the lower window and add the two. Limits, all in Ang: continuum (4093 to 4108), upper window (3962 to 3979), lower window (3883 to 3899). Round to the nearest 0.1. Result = 2.4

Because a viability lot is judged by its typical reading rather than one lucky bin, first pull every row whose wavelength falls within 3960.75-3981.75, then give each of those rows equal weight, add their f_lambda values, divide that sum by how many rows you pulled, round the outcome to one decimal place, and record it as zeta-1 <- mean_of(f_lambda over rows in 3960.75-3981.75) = 23.8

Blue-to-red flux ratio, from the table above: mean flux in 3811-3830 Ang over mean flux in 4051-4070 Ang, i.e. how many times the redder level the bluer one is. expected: 1.22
